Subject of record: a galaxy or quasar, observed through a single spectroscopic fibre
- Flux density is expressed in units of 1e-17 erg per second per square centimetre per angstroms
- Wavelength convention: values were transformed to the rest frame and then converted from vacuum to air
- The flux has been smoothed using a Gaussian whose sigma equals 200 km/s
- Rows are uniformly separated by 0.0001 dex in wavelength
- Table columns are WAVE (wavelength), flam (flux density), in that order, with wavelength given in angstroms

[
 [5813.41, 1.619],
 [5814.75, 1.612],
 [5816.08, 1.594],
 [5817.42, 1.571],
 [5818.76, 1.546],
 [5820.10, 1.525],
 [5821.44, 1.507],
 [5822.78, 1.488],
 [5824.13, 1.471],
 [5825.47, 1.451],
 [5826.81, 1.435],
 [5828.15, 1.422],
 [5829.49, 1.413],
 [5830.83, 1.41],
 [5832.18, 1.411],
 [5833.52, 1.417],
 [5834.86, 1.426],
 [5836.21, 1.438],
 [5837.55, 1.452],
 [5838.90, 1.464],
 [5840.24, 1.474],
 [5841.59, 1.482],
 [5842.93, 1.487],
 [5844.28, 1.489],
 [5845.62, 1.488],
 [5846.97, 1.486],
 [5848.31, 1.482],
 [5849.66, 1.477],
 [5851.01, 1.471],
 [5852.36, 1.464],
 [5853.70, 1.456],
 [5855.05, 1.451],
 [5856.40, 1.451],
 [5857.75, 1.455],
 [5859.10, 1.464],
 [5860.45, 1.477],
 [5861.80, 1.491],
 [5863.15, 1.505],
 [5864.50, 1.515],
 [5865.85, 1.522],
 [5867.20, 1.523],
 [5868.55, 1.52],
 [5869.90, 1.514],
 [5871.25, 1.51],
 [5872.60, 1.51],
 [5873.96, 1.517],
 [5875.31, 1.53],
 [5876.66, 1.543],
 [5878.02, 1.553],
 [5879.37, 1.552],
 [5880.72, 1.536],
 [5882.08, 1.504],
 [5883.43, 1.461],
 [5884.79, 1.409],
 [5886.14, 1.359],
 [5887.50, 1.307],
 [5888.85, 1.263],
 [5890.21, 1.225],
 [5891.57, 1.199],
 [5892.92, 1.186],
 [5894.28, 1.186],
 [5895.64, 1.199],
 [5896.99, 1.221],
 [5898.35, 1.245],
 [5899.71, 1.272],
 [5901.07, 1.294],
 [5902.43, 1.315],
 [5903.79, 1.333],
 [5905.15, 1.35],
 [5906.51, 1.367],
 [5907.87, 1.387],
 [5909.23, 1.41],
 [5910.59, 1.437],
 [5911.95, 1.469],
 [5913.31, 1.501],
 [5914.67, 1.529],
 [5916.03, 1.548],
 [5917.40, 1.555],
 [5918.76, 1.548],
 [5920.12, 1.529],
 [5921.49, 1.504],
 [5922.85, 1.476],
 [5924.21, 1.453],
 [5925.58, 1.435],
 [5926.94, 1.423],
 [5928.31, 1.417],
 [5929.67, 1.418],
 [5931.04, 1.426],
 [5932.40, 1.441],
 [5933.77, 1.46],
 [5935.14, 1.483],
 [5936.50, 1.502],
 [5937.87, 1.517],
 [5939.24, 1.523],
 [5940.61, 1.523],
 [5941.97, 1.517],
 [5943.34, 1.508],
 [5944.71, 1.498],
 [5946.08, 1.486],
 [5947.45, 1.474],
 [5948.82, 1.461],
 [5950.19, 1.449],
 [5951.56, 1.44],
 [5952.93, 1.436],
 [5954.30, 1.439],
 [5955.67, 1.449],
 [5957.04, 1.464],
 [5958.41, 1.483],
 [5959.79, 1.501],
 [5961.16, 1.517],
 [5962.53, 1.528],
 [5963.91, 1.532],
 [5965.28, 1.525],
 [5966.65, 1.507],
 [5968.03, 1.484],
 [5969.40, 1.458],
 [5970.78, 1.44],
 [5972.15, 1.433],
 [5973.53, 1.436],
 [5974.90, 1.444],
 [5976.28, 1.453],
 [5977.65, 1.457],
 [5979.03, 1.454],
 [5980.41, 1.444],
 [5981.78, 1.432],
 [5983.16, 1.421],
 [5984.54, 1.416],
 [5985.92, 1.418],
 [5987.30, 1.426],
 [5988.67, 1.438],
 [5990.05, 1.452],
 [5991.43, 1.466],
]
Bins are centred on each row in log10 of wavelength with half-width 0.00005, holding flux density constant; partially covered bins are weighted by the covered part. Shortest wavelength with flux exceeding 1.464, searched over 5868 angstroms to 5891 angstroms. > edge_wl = 5868.55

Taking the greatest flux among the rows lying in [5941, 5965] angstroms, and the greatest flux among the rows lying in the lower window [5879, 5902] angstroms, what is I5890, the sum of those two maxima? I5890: 3.08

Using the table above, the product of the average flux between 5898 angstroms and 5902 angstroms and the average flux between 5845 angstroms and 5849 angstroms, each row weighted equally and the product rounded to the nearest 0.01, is 1.89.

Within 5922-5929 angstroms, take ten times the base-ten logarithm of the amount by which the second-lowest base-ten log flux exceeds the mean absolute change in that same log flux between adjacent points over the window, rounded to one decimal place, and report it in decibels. -8.3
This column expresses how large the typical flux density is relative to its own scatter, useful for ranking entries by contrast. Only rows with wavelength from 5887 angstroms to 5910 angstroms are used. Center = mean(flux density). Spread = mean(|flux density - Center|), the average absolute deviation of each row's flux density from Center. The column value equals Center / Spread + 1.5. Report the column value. 22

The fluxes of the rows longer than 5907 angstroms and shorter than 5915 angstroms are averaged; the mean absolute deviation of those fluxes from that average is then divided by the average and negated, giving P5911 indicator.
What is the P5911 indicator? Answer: -0.030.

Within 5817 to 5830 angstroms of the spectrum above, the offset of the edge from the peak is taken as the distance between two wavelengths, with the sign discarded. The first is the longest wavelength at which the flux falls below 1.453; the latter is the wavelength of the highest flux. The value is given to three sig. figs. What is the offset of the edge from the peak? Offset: 12.1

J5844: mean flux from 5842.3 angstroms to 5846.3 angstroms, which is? 1.49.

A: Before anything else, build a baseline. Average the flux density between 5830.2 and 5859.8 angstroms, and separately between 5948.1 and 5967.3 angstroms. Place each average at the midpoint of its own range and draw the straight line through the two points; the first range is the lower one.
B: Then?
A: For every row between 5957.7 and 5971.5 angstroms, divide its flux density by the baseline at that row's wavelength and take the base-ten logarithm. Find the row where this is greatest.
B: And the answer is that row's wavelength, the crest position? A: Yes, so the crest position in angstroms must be 5963.91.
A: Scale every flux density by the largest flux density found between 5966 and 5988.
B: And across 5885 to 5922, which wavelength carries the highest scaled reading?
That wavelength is 5917.40 angstroms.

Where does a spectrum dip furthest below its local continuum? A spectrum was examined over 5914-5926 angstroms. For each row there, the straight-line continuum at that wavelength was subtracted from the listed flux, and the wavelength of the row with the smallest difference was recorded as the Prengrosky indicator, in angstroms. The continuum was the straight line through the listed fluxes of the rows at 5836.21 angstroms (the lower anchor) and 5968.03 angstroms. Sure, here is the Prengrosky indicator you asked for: 5925.58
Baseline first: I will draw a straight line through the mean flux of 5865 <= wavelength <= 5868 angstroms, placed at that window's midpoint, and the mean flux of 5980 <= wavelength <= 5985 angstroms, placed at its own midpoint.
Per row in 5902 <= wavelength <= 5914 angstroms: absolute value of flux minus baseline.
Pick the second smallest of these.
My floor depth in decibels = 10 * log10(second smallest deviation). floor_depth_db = -18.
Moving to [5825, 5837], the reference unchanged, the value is -10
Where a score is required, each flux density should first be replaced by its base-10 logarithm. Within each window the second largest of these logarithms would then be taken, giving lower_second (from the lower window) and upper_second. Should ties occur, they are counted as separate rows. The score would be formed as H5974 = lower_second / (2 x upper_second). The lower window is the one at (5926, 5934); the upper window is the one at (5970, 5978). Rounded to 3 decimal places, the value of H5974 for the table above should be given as 0.489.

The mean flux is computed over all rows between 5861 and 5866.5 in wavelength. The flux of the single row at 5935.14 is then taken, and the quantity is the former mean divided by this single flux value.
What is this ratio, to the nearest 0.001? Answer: 1.017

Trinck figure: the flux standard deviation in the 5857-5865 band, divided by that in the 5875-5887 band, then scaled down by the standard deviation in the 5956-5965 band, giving 13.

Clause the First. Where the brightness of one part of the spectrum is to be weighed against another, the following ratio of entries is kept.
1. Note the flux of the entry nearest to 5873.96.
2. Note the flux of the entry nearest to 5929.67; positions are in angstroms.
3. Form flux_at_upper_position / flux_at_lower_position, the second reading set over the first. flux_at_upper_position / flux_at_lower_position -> 0.93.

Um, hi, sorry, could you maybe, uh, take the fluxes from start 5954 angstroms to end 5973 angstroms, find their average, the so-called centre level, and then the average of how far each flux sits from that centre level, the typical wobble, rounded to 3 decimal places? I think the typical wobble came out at 0.031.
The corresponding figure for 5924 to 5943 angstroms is 0.038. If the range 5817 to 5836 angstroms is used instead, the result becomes 0.046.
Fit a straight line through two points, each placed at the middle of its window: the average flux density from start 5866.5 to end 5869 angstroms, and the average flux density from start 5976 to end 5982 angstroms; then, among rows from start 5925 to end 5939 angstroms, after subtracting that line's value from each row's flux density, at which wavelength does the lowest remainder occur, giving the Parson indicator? 5928.31 angstroms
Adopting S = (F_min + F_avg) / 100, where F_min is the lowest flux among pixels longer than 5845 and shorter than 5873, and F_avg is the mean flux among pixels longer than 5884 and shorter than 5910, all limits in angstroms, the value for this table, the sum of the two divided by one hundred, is 0.0274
